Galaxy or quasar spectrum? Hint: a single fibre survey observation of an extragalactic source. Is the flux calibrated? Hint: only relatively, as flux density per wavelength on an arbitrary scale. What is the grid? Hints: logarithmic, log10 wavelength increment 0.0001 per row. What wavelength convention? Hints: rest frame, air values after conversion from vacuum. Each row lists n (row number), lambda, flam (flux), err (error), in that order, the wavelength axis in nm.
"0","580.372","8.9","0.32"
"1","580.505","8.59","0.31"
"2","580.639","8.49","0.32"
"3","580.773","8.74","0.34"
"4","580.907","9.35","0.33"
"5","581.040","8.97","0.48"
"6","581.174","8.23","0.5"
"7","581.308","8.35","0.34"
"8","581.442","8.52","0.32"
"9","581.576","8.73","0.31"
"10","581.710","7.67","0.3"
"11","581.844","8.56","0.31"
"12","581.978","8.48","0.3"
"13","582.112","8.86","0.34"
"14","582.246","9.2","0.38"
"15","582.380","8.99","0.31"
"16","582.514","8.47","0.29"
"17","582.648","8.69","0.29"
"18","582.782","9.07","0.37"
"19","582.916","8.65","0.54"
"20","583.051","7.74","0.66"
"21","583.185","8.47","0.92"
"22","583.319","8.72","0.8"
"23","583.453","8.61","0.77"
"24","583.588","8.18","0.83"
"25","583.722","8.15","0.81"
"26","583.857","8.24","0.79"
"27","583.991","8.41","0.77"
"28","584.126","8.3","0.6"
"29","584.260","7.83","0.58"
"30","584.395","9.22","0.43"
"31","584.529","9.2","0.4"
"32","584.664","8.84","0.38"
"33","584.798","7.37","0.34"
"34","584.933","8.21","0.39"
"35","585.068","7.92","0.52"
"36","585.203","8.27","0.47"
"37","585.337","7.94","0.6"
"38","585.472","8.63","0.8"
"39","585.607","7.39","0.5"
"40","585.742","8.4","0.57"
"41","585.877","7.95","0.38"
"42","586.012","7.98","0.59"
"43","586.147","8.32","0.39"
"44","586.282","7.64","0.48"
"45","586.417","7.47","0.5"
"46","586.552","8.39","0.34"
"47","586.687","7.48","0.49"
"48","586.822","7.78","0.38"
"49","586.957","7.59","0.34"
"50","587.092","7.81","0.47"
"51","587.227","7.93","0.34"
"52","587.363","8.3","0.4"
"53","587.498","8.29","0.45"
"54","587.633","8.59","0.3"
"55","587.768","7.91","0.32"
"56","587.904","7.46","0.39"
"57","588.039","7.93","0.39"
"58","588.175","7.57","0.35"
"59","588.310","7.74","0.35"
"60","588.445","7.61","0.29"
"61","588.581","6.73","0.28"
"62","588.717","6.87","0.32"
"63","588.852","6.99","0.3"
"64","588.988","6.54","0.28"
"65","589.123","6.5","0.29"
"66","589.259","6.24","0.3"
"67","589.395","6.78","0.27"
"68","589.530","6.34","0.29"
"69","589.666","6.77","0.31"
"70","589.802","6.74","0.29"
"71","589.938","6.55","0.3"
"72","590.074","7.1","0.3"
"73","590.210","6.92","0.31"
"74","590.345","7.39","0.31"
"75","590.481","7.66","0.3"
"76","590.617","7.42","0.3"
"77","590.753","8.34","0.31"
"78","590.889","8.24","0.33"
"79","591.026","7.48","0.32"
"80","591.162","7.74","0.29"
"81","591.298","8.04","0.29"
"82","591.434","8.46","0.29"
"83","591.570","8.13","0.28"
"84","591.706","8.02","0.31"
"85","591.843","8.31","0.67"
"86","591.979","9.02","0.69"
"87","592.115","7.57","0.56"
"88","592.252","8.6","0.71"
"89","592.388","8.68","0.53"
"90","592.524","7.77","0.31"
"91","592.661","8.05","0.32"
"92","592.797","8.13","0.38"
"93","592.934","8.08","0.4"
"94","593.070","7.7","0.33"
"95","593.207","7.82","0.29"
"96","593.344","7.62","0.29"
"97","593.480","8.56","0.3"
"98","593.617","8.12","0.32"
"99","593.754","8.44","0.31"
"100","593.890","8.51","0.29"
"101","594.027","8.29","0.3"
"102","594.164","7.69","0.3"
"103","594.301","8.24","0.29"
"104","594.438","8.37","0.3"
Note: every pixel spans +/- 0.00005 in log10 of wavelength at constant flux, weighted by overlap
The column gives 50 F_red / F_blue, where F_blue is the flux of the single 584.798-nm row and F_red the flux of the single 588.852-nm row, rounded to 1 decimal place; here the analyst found 47.4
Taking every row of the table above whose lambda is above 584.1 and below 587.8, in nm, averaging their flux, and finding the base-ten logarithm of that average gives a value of 0.909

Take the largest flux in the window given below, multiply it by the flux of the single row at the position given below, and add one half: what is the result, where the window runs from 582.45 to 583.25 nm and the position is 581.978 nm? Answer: 77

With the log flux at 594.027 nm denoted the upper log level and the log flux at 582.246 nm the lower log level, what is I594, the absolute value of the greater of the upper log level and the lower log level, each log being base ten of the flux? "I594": 0.964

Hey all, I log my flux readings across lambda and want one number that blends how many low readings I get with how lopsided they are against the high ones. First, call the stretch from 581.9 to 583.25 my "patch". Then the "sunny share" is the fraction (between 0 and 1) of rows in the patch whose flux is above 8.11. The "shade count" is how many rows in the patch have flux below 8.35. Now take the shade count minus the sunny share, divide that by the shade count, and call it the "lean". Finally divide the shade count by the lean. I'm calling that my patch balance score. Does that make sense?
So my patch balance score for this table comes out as 10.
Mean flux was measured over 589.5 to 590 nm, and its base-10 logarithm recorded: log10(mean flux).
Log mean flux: 0.820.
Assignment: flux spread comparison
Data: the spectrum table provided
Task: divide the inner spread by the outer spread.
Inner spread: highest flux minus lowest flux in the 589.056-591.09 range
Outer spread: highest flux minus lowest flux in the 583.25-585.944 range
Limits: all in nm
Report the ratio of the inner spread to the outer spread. 1.1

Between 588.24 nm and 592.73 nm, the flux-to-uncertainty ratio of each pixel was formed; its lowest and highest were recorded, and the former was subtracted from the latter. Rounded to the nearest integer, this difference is 17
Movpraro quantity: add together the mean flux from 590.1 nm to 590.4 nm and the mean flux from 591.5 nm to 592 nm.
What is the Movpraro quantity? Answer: 15.5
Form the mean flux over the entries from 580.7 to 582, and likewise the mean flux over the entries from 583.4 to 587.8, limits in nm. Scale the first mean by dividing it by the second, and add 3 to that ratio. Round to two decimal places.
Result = 4.05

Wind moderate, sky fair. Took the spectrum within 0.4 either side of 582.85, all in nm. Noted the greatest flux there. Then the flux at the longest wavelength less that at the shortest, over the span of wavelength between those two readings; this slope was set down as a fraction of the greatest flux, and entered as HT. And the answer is 0.00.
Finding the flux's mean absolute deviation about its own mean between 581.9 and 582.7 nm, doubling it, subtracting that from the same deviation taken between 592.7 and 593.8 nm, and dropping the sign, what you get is 0.21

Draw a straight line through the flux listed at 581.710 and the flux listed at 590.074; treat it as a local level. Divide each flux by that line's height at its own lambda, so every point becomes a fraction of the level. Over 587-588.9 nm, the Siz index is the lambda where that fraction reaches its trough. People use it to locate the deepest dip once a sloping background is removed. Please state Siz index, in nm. 588.581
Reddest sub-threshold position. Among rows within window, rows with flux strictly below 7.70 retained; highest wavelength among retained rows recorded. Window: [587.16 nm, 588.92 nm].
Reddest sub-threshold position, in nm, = 588.852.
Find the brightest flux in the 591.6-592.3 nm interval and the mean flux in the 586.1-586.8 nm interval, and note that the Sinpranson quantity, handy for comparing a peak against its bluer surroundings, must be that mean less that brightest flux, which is -1.2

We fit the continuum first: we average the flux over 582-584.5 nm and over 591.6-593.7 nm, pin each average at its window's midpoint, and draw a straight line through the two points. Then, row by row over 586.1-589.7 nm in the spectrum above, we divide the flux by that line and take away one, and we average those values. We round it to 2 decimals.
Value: -0.11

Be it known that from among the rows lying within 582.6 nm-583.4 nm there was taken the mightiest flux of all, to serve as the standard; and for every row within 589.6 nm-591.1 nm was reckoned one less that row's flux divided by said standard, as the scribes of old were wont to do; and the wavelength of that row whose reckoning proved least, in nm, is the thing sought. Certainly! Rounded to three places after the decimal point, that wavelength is 590.753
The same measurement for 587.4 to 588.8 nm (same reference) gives 587.633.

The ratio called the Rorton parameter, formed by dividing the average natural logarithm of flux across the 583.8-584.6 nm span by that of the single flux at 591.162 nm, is 1.05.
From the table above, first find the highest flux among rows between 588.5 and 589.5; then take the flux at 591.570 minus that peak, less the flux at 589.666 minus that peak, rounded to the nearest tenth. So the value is 1.4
